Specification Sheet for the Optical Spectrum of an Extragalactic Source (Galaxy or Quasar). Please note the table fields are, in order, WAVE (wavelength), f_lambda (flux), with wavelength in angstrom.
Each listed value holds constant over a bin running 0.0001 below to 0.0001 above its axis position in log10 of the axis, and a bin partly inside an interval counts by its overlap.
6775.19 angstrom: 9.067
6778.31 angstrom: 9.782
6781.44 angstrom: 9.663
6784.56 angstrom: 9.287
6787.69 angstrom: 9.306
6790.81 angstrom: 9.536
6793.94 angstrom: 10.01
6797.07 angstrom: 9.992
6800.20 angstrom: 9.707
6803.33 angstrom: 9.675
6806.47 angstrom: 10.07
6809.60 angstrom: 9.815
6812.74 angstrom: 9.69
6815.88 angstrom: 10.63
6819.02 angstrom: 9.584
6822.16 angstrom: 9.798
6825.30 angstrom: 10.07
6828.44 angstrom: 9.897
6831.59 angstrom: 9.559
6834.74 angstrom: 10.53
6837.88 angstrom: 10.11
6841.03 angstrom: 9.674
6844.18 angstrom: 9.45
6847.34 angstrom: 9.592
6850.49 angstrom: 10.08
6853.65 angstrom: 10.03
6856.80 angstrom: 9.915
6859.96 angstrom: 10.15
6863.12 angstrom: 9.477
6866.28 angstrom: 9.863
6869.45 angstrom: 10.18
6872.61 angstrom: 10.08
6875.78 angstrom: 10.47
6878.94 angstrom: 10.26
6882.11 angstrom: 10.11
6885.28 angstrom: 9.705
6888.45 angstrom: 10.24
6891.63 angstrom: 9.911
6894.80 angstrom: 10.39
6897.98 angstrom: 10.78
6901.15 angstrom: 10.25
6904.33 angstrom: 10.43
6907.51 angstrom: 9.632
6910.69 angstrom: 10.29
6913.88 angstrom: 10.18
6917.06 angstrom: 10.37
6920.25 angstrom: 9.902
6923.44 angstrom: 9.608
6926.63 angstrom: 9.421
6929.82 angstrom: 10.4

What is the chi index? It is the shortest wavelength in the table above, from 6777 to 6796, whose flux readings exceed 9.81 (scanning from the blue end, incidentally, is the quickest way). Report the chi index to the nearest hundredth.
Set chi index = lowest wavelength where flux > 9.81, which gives 6793.94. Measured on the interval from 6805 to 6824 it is 6806.47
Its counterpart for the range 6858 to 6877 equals 6859.96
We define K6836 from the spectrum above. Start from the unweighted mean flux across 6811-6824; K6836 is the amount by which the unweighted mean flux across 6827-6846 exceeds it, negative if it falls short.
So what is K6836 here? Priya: -0.06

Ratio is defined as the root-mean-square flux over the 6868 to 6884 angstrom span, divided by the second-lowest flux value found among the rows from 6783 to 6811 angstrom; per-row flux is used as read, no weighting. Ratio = 1.10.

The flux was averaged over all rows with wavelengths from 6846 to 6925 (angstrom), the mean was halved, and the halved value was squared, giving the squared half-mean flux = 25.4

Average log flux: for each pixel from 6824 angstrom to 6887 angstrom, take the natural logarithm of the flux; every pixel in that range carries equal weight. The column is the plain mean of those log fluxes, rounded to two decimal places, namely 2.30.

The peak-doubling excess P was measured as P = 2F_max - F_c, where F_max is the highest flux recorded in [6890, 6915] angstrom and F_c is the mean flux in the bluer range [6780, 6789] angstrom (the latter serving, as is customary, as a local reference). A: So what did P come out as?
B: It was 12.1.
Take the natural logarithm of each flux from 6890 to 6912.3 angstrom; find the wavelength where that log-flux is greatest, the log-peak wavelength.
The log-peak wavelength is 6897.98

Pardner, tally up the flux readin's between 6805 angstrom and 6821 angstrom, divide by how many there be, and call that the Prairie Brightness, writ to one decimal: 10.0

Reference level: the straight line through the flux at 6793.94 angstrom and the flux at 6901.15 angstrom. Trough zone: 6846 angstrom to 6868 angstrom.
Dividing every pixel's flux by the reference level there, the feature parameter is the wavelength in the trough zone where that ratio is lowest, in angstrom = 6863.12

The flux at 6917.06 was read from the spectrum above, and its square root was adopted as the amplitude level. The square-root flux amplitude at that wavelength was 3.22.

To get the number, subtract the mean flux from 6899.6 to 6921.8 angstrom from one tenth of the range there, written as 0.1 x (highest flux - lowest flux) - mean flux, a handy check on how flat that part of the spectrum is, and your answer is -10.07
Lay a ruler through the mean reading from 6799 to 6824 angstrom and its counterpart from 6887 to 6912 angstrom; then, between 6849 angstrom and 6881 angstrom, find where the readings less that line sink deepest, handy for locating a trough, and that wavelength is 6863.12 angstrom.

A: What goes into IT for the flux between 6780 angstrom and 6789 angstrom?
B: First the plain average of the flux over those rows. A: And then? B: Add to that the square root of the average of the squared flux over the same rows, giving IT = 18.8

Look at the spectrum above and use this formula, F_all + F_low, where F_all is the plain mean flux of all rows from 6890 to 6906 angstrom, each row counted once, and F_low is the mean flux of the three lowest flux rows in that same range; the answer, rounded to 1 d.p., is 20.5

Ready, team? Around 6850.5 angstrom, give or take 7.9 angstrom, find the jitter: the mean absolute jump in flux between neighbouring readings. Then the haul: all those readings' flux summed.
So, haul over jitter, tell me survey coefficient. 247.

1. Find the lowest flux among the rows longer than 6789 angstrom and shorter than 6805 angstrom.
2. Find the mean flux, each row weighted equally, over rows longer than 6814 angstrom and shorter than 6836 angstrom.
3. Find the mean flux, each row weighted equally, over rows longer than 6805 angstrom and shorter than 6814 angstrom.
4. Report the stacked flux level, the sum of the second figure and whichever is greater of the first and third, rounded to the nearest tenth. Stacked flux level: 19.9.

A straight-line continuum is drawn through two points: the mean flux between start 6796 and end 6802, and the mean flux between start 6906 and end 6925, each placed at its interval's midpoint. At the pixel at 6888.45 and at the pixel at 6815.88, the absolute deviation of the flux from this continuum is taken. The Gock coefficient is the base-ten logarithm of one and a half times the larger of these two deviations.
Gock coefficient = 0.06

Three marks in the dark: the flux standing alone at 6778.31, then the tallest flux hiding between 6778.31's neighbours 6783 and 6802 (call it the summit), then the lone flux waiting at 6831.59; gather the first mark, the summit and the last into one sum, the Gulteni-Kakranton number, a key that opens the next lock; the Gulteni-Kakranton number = 29.4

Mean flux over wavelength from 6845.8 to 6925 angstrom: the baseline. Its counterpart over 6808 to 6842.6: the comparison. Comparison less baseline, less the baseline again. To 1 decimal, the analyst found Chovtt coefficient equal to -10.2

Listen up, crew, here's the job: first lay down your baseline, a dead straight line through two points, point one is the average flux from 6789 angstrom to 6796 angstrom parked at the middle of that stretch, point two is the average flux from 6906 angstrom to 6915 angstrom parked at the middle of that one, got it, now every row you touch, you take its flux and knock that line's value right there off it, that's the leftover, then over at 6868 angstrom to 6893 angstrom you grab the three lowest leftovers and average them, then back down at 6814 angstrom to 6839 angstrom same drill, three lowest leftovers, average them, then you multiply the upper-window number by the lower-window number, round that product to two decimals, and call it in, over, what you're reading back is 0.01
